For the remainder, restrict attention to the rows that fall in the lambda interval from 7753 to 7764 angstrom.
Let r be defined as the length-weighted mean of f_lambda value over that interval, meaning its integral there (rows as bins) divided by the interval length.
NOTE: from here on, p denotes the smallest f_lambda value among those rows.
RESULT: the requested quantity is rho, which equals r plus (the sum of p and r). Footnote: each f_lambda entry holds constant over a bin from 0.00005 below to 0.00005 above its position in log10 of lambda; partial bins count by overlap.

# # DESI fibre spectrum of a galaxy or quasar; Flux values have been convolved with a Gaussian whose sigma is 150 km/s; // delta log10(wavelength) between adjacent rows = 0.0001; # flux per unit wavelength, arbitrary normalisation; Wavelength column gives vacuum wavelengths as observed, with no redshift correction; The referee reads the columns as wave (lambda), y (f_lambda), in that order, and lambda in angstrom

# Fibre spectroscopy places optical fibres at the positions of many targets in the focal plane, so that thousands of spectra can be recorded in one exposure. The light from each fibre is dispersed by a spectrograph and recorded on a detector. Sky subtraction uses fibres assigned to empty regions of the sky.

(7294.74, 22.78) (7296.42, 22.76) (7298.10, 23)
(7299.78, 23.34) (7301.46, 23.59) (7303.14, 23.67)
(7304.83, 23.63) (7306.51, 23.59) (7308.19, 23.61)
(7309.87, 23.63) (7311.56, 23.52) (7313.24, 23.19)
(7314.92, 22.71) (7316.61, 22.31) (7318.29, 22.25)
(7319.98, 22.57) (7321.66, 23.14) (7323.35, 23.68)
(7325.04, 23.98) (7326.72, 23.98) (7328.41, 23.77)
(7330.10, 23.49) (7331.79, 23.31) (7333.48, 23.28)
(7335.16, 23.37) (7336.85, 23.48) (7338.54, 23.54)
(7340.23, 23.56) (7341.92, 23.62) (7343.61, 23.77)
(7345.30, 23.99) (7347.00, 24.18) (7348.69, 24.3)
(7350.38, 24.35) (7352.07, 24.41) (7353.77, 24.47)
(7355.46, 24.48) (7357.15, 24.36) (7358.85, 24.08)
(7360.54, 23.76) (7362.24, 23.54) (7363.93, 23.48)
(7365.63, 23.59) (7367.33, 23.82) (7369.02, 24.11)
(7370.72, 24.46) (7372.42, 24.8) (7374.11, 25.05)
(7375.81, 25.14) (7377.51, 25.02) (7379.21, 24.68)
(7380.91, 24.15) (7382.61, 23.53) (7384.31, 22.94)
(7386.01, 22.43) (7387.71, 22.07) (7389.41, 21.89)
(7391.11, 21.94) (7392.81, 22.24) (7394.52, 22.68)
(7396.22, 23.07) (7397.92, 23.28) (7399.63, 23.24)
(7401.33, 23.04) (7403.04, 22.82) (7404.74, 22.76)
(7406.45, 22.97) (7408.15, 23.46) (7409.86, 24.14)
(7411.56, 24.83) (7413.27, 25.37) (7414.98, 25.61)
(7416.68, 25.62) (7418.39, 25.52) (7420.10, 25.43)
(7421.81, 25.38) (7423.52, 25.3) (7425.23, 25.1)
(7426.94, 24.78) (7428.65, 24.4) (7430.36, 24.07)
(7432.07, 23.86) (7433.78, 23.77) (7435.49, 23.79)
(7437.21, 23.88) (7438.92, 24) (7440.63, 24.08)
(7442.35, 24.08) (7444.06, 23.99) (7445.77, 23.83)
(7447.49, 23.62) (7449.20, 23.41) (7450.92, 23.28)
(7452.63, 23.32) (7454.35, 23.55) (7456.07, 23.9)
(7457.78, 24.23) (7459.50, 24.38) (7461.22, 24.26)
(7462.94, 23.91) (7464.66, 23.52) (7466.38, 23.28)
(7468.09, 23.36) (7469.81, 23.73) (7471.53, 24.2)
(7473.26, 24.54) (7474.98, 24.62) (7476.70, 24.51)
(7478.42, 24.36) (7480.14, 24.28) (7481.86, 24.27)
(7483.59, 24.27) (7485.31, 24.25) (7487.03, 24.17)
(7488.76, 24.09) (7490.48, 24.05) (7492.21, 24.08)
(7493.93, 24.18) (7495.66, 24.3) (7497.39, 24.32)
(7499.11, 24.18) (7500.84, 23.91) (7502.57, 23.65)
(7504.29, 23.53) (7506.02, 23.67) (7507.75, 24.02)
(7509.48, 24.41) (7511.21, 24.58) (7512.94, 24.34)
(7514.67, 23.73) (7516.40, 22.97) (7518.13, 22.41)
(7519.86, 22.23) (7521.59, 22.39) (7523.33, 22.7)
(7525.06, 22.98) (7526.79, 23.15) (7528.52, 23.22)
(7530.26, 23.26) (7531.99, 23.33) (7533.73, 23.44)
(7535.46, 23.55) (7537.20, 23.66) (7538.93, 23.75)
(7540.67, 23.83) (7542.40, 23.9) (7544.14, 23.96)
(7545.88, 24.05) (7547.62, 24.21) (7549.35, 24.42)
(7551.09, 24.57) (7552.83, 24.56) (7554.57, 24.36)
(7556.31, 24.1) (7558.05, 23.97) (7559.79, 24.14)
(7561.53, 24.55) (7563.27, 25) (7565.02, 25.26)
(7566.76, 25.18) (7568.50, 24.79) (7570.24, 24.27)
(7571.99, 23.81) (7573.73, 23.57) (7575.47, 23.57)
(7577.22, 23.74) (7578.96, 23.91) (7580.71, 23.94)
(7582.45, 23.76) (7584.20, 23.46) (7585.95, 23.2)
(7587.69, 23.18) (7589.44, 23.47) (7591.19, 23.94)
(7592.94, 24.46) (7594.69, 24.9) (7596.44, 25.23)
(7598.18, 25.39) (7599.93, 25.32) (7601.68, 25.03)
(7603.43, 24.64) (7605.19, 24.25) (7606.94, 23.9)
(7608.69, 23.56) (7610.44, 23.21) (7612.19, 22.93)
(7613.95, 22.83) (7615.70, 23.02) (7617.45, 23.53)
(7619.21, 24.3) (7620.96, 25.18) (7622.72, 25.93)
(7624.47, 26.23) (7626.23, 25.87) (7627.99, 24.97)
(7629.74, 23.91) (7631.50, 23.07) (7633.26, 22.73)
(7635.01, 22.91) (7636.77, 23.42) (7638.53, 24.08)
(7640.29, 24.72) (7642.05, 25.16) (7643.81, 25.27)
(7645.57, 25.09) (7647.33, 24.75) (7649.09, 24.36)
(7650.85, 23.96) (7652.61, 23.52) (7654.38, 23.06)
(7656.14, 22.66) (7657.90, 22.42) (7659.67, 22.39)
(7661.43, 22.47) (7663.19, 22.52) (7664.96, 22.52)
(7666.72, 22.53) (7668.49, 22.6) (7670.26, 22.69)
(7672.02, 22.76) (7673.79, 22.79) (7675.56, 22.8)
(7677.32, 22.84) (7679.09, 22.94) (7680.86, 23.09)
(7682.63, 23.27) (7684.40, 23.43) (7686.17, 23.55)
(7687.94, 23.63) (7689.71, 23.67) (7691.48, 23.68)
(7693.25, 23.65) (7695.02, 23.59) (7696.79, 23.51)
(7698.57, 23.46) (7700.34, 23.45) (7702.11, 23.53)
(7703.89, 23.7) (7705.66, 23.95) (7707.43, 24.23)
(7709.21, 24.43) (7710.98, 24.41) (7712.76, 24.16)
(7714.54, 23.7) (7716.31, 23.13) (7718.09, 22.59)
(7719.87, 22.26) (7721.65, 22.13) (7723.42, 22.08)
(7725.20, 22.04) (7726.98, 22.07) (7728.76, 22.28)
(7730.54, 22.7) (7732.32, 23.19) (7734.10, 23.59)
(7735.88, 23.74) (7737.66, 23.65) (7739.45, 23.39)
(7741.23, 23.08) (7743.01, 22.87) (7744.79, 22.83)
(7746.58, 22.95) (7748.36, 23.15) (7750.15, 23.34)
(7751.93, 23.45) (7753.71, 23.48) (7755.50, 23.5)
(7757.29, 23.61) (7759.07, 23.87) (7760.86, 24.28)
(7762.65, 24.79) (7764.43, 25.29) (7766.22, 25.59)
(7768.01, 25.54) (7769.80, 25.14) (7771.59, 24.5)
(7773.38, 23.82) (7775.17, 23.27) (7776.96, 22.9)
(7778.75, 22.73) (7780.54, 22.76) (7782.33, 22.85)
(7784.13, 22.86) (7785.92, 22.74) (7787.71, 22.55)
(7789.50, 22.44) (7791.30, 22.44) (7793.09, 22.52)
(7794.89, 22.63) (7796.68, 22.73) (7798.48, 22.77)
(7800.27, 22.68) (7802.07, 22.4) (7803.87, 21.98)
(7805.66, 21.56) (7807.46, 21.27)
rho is 71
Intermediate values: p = 23.48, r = 24.0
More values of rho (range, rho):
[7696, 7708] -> 71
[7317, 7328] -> 69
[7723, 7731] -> 66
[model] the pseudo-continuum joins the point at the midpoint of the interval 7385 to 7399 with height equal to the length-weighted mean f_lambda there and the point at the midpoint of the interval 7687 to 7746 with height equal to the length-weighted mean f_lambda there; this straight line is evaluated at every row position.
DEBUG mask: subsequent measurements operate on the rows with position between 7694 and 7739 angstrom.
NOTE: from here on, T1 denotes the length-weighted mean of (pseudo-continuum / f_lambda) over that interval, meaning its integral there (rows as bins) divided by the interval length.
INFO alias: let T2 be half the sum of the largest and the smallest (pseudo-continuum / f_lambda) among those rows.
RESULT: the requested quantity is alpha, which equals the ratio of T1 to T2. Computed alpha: 0.997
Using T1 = 1.00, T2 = 1.00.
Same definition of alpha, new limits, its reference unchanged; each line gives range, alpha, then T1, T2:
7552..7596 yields 1.002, 0.95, 0.95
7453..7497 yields 0.994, 0.94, 0.95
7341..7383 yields 1.002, 0.93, 0.92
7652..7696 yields 1.001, 1.01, 1.01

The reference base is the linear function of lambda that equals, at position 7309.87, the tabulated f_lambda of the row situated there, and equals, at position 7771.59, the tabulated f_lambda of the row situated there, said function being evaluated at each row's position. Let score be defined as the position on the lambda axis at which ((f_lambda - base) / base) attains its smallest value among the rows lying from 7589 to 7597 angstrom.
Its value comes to 7589.44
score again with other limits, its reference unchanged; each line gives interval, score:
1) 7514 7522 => 7519.86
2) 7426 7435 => 7433.78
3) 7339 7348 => 7340.23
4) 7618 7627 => 7619.21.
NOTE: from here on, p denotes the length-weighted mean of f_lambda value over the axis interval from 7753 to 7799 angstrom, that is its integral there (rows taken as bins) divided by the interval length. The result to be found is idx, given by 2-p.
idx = -21.5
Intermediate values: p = 23.5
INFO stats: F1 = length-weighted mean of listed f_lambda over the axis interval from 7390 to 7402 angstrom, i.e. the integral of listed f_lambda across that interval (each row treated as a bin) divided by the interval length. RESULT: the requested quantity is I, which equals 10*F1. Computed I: 228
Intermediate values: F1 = 22.8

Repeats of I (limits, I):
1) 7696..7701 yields 235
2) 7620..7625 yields 257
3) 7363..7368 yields 236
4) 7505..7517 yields 240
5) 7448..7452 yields 234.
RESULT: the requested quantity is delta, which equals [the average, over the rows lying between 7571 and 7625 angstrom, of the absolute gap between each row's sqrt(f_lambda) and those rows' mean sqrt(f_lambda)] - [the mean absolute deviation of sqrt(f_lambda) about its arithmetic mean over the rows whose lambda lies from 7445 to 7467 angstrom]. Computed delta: 0.042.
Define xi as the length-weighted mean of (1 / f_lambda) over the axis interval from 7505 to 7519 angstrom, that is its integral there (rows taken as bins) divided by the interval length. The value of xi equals 0.0421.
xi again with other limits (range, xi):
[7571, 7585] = 0.0421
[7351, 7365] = 0.0416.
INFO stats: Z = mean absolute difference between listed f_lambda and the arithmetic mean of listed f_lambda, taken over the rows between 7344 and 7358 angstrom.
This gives 0.1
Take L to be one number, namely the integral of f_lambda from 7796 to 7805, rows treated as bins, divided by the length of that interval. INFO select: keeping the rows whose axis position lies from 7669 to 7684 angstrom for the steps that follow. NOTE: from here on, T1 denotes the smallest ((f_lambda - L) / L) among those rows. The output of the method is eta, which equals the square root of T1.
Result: 0.10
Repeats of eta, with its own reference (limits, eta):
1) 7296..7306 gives 0.11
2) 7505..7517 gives 0.15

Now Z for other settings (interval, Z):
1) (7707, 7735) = 0.8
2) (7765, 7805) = 0.8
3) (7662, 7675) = 0.1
